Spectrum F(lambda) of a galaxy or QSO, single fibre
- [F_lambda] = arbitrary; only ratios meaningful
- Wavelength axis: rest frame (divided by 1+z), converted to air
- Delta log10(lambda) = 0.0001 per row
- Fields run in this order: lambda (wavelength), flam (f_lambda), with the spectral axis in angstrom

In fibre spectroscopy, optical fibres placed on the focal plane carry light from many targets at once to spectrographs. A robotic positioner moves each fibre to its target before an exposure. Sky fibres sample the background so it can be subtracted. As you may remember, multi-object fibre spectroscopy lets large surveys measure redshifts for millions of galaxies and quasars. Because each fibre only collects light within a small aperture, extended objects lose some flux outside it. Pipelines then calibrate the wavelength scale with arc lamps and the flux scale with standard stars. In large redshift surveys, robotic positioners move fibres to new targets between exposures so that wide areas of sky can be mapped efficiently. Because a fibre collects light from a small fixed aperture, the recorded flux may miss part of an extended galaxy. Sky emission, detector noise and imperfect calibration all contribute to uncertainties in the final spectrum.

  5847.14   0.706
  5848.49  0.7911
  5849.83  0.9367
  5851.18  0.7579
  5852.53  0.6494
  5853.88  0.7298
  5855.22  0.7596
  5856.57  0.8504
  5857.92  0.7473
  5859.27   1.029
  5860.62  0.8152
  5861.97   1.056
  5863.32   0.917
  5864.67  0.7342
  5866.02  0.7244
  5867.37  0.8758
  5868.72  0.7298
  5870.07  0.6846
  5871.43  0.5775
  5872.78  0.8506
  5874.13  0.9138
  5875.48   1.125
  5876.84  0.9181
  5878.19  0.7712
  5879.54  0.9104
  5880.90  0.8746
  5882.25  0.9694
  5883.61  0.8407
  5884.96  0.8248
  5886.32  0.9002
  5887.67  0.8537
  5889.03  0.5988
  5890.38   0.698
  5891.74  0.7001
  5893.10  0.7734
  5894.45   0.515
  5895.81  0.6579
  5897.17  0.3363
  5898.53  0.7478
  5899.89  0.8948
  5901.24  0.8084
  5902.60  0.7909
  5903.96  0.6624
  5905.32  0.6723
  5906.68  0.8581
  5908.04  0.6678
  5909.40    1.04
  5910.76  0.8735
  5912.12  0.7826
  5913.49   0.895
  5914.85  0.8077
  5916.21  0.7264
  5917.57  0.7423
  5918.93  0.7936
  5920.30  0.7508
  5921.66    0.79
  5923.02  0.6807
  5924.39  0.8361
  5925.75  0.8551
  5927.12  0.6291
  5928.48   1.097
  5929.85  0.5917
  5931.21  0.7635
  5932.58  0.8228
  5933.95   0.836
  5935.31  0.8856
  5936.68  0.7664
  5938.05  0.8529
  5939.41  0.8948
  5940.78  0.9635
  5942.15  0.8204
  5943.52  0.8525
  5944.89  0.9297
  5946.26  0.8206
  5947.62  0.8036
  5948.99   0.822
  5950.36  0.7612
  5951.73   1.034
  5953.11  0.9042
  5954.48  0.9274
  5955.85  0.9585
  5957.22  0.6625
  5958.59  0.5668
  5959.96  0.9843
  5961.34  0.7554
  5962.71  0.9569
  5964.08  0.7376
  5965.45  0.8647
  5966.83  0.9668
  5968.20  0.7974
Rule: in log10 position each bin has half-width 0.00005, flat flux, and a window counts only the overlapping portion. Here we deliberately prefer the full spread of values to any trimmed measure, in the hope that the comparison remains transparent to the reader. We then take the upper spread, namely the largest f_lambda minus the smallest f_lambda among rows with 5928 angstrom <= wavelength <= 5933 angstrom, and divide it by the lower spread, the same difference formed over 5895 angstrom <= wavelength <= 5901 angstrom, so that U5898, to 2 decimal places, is 0.90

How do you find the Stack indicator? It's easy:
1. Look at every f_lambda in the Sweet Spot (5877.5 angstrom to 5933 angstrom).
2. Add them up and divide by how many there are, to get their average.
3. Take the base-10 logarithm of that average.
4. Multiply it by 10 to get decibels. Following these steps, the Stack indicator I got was -1.10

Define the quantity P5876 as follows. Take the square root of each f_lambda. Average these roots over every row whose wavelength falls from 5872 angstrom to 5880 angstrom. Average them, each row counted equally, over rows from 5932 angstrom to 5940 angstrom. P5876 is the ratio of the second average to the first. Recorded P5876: 0.96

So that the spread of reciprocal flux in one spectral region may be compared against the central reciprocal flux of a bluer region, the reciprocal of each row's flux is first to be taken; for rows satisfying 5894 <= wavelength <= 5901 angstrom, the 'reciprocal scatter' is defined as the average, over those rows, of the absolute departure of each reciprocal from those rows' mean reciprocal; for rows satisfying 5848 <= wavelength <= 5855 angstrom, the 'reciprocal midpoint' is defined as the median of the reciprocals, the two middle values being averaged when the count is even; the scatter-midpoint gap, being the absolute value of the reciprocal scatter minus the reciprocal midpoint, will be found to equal 0.78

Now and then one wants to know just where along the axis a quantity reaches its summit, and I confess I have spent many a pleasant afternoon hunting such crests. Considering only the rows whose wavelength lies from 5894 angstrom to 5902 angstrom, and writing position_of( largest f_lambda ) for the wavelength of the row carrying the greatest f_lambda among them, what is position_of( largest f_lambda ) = 5899.89 angstrom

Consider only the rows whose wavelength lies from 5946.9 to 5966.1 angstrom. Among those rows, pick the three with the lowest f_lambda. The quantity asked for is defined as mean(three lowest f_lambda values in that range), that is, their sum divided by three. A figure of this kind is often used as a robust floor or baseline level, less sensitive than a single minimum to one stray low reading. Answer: 0.656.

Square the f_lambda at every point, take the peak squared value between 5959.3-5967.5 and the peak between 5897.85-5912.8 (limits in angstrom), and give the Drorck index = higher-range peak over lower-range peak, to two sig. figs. 0.90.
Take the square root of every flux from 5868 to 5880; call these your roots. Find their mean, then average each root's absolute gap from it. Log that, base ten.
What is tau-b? -1.16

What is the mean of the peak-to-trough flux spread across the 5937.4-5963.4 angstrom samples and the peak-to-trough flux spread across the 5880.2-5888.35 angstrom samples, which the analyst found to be 0.31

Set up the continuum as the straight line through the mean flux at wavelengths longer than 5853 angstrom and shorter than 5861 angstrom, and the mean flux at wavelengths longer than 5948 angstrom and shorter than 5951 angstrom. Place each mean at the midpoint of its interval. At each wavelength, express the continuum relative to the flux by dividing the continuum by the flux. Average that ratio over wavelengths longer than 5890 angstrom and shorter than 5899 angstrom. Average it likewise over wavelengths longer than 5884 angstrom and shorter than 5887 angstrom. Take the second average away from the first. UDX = 0.44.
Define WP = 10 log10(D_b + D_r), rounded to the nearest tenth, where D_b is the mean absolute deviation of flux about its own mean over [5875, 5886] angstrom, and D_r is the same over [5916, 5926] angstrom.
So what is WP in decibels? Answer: -9.1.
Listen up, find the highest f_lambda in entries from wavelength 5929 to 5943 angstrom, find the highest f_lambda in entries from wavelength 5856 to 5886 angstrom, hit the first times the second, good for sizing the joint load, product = 1.08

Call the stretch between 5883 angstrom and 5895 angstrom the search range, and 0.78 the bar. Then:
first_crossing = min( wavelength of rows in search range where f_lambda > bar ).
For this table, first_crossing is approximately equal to 5883.61 angstrom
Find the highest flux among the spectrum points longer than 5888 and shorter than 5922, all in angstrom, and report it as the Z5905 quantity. 1.04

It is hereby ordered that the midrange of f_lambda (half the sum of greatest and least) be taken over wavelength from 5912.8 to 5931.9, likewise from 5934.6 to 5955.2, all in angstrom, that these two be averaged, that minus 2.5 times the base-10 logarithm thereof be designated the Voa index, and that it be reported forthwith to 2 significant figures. 0.15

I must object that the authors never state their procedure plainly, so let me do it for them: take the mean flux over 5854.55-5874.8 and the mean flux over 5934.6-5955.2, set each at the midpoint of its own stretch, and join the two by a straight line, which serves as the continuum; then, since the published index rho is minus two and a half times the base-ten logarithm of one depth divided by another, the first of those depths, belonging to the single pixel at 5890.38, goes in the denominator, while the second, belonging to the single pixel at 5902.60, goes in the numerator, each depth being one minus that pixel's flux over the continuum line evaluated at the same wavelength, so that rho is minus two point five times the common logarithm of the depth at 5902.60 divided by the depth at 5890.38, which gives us 1.1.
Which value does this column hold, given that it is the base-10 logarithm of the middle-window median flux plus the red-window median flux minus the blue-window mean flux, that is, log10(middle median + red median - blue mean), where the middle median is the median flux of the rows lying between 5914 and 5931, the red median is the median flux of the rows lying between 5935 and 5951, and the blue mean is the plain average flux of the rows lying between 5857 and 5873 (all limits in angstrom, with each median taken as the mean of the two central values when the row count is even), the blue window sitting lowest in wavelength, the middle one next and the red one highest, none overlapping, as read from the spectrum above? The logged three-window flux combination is -0.10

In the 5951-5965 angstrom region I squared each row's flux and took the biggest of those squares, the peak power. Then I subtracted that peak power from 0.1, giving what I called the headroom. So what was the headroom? -0.97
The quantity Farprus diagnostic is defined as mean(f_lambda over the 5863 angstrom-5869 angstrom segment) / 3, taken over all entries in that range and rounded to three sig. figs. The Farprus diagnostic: 0.265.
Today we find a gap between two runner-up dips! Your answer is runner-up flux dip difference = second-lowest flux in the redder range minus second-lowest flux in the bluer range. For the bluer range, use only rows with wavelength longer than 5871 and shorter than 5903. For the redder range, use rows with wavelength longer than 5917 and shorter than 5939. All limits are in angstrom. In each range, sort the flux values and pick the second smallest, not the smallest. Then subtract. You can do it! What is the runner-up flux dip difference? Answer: 0.11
